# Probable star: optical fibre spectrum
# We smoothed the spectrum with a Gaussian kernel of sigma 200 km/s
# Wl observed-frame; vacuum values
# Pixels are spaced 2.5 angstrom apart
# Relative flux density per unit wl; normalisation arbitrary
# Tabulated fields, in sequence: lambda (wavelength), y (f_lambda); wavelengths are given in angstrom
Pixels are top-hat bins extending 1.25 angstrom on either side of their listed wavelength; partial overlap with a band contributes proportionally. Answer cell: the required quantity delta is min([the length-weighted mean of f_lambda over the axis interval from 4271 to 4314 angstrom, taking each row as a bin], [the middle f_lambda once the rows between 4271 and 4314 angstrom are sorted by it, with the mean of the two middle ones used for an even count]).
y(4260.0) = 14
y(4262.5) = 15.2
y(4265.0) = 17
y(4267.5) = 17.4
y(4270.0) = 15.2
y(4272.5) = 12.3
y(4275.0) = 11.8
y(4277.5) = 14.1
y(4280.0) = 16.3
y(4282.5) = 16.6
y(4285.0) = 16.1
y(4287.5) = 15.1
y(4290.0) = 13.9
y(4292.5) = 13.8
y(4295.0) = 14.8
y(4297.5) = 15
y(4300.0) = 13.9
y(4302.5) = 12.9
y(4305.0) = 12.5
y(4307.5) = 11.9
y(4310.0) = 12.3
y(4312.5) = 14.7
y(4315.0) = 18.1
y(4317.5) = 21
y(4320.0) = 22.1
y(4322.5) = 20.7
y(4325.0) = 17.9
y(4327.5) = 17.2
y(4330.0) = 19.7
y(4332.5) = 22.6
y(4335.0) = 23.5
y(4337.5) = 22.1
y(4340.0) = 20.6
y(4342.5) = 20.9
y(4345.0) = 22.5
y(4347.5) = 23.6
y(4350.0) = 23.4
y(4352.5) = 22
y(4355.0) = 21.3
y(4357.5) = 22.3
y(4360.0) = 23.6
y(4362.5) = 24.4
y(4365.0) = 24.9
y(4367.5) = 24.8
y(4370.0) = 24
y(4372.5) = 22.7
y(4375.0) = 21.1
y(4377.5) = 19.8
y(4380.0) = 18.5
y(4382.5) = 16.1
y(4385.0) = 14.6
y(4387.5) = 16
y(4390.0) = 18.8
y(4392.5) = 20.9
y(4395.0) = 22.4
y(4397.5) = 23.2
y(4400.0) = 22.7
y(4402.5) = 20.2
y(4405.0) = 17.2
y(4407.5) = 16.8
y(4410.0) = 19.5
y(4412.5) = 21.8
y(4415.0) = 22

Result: 13.9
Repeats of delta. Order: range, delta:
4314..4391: 21.0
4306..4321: 16.4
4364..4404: 20.6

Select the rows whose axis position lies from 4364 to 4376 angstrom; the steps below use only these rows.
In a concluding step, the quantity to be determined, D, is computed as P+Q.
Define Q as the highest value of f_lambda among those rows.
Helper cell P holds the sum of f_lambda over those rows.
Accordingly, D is 142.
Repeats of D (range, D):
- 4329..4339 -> 111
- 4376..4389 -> 105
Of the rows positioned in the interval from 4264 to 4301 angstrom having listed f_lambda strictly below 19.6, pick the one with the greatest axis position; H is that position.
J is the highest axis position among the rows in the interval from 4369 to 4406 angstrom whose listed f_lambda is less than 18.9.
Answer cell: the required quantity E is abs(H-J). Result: 105.0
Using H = 4300.0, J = 4405.0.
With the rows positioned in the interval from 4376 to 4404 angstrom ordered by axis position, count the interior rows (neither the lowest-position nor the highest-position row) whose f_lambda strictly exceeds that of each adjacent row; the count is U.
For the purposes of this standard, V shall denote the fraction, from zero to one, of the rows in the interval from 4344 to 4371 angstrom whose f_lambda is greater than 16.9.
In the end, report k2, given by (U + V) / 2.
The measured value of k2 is 1.00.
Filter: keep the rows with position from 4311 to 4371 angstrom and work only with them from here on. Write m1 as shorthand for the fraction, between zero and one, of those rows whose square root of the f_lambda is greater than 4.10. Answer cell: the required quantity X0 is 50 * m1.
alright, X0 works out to 47.9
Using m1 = 0.96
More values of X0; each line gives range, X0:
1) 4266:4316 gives 5.0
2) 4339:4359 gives 50.0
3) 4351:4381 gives 50.0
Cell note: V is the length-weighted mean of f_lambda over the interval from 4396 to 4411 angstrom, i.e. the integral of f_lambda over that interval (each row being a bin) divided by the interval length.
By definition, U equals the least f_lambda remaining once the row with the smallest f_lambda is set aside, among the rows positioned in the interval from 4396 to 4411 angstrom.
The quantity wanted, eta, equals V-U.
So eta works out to 2.8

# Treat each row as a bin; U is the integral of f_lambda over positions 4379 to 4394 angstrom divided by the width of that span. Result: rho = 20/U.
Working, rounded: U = 18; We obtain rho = 1.14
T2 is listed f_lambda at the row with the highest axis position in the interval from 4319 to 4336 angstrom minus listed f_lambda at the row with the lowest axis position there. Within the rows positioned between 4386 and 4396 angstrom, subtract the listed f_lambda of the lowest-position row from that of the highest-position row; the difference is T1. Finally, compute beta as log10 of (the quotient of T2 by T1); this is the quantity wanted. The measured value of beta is -0.66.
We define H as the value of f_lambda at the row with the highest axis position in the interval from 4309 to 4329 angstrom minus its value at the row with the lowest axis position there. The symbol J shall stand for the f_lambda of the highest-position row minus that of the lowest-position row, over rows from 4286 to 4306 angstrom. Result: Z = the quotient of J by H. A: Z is -0.5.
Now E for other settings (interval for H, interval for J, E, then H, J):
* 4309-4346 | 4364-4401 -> 62.5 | 4327.5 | 4390.0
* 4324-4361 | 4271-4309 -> 20.0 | 4327.5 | 4307.5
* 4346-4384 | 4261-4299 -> 85.0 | 4382.5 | 4297.5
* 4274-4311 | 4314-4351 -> 17.5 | 4310.0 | 4327.5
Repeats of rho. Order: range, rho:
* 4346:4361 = 0.88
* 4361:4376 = 0.84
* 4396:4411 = 1.00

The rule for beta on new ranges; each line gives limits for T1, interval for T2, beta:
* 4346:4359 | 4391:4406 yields 0.45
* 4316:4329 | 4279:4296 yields -0.40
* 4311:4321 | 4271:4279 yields -0.61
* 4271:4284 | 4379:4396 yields -0.04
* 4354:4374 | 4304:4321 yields 0.84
